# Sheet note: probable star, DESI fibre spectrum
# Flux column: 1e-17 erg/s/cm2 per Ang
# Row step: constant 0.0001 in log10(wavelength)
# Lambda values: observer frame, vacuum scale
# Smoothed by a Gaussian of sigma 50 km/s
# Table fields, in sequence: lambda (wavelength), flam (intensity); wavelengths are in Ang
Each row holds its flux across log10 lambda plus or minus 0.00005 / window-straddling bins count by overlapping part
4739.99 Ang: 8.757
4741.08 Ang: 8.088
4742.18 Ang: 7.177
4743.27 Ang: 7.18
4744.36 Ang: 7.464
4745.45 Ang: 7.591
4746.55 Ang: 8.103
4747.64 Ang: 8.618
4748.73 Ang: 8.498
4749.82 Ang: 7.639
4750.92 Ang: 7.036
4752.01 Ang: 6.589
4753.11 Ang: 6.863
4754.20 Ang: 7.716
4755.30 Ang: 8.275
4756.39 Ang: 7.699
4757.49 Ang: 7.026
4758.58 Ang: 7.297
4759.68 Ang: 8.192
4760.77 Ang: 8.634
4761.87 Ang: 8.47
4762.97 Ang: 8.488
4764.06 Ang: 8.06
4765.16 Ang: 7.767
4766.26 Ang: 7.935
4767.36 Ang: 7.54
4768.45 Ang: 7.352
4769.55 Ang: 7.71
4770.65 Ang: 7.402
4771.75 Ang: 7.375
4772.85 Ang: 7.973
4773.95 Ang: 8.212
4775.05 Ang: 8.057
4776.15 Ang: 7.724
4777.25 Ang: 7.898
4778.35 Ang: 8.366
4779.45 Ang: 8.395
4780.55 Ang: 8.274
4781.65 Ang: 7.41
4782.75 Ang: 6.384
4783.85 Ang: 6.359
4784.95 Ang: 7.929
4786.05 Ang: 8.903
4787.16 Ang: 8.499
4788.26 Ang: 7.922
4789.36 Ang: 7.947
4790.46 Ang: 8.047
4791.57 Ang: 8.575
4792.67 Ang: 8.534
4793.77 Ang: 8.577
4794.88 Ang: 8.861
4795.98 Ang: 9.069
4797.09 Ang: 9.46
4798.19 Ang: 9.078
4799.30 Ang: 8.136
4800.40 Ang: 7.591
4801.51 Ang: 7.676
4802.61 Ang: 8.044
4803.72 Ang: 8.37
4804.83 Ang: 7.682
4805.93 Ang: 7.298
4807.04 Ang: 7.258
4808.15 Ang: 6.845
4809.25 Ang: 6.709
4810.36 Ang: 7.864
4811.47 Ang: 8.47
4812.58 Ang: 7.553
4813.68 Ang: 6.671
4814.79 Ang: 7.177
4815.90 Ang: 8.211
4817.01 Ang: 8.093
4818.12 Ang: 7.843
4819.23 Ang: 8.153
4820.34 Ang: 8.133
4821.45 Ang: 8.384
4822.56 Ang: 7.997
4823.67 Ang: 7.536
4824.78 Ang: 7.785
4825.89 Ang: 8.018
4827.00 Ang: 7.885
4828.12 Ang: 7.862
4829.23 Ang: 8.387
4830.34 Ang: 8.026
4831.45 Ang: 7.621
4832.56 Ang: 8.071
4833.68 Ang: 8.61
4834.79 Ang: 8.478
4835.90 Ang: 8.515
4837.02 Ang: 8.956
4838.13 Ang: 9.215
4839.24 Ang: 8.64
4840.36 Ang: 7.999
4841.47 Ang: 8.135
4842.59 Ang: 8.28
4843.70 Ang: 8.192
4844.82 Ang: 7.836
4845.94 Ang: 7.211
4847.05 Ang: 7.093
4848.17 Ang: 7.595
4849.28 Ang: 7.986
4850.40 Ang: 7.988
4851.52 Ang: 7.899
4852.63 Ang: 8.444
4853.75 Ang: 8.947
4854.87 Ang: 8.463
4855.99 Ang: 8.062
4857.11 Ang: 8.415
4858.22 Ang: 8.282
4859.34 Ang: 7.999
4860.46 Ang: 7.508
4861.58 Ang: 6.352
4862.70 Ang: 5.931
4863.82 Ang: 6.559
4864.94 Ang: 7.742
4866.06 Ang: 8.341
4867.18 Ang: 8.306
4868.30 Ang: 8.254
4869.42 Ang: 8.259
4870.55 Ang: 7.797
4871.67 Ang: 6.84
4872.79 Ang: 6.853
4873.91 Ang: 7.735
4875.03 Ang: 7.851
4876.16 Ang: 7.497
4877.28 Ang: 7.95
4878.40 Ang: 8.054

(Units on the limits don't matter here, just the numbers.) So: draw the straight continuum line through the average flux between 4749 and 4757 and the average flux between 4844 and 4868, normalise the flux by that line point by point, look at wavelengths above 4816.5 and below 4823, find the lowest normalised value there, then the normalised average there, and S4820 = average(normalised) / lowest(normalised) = 1.03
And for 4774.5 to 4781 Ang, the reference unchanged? 1.05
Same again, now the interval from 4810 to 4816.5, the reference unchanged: 1.15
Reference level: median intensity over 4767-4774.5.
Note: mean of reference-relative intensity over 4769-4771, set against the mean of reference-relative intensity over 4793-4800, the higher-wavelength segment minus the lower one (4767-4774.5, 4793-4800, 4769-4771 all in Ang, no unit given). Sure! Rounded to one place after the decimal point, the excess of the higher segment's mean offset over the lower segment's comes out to 1.3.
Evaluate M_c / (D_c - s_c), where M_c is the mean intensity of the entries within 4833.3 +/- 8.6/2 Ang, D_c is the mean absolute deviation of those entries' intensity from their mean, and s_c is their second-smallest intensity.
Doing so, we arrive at -1.08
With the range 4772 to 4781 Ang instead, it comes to -1.05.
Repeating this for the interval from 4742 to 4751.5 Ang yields -1.15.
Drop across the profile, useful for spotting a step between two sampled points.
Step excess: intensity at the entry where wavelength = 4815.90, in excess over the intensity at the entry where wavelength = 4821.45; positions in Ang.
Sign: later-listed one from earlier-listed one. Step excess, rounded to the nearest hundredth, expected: -0.17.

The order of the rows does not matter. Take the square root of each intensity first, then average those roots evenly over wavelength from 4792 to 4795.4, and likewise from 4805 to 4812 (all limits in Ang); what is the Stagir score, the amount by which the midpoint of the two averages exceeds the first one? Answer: -0.11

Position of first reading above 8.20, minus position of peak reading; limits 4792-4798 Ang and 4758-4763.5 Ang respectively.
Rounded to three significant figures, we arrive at 31.9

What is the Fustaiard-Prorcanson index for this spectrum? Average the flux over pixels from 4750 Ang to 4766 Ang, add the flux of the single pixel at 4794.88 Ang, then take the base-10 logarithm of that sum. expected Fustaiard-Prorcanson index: 1.220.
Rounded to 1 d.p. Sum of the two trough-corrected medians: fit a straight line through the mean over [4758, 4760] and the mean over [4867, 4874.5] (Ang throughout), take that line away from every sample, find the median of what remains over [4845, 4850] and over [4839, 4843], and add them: 0.2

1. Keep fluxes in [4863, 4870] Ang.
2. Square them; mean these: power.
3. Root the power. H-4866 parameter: 7.94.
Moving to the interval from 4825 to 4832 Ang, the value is 7.97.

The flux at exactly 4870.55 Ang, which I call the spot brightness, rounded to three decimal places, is 7.797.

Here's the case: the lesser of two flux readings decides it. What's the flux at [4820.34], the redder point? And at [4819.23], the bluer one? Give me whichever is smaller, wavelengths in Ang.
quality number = 8.1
